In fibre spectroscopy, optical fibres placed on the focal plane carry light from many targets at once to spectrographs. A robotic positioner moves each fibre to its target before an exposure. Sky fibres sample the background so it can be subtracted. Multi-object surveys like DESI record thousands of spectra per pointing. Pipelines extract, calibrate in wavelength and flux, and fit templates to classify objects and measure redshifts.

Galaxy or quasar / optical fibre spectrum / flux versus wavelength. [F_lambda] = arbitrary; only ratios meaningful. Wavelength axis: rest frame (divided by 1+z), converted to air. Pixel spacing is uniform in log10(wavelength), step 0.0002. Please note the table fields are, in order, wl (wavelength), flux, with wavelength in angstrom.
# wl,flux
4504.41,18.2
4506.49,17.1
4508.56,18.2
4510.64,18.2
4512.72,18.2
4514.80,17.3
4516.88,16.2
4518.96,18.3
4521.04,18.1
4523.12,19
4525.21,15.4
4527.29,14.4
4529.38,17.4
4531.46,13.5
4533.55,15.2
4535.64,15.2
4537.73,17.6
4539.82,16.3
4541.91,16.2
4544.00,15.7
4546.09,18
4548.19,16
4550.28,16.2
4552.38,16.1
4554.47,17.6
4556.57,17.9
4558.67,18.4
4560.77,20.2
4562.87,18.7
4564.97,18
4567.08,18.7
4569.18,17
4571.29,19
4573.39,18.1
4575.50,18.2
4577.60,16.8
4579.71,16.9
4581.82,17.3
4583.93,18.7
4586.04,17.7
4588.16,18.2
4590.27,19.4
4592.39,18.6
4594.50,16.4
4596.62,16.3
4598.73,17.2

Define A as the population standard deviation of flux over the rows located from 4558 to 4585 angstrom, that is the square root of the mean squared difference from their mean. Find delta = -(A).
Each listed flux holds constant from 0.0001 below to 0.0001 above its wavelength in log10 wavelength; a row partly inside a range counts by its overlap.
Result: -0.9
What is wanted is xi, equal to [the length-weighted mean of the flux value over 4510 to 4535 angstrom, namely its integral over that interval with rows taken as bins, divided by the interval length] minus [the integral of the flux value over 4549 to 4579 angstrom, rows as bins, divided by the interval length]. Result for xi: -1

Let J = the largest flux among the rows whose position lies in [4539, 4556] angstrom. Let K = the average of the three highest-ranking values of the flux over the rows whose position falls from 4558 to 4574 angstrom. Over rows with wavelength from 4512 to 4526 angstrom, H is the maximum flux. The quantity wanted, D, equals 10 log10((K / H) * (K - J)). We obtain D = 1.2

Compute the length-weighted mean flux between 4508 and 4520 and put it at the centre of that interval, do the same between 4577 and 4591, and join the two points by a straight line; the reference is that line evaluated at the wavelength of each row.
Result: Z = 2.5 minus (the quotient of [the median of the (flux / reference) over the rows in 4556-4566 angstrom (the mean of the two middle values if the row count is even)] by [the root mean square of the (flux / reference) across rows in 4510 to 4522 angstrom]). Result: 1.47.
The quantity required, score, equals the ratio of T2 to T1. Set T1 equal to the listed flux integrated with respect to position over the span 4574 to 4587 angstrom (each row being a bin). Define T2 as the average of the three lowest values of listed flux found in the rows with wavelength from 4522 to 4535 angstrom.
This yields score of 0.063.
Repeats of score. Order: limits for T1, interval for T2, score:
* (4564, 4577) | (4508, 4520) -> 0.073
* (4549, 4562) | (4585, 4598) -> 0.073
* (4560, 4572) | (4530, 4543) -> 0.066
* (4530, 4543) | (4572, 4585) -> 0.083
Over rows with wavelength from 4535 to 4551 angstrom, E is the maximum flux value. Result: 18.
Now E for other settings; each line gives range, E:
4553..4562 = 20.2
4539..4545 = 16.3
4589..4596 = 19.4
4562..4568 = 18.7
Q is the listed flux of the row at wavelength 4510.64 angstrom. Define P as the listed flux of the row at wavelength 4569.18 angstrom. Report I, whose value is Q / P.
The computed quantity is 1.07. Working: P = 17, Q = 18.2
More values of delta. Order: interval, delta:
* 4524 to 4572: -1.6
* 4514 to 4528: -1.6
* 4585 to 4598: -1.1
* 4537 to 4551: -0.8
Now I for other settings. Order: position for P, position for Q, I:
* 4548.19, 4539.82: 1.02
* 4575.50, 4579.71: 0.93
